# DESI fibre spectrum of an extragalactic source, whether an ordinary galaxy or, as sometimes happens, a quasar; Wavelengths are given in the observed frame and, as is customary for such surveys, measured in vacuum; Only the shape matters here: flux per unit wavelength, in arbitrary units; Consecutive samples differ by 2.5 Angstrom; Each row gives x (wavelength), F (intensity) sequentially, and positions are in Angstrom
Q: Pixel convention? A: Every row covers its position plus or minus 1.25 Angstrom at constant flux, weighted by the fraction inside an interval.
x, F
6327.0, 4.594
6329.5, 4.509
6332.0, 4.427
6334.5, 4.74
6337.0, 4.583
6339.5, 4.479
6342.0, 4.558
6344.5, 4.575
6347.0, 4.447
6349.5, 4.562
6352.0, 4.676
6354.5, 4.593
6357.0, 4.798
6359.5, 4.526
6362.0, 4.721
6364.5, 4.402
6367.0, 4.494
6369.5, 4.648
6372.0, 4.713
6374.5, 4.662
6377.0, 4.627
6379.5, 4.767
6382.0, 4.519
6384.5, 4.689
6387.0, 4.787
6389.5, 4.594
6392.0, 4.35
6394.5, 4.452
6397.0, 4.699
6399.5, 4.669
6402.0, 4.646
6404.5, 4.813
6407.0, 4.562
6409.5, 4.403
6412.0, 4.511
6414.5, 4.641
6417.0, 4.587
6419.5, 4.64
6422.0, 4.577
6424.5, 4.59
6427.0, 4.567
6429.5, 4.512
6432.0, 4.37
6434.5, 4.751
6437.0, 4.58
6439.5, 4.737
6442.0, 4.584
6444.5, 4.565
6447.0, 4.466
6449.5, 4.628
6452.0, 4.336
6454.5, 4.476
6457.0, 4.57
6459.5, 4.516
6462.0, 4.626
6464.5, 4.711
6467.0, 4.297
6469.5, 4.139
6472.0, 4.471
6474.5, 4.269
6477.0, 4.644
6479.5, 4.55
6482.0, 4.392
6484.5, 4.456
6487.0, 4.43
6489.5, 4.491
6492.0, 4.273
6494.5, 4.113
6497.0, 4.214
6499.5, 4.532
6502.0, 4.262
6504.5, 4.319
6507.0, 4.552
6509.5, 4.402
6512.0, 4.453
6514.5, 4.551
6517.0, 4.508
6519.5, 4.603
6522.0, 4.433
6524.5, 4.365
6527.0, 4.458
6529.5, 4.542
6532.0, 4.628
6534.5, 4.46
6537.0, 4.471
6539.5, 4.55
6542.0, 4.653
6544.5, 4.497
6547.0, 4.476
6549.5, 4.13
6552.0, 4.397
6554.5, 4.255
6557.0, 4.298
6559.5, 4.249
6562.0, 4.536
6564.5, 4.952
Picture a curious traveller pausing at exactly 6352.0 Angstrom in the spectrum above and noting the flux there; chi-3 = 4.676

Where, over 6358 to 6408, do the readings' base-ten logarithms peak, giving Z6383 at 6404.5 Angstrom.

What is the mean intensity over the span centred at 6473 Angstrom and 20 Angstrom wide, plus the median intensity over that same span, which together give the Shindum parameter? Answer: 8.87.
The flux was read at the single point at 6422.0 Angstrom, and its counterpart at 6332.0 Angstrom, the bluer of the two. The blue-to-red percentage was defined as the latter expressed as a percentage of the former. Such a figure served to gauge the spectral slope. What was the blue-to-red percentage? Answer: 97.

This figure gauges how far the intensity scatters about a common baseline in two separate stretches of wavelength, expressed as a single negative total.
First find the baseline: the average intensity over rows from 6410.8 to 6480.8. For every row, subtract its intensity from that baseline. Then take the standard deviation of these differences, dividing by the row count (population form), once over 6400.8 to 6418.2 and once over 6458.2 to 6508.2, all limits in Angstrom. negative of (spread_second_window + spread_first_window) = -0.28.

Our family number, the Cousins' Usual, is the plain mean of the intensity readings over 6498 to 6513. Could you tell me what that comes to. 4.42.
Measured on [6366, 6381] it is 4.65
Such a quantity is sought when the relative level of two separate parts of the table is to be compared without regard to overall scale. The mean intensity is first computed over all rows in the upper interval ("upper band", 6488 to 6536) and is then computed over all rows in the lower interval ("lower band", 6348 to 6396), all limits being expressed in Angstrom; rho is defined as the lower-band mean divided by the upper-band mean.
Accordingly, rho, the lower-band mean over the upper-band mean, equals 1.04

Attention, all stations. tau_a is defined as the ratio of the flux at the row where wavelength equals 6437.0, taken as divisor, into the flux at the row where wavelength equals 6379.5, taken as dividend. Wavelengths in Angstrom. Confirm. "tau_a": 1.04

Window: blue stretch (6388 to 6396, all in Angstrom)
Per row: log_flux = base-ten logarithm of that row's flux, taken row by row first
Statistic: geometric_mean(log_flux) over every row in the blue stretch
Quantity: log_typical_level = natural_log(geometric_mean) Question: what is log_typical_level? -0.431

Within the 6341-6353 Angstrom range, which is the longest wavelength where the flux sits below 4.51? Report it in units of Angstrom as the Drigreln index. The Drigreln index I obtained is 6347.0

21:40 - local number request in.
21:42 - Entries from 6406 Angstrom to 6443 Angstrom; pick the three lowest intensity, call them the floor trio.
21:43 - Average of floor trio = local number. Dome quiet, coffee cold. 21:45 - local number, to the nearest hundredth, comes 4.43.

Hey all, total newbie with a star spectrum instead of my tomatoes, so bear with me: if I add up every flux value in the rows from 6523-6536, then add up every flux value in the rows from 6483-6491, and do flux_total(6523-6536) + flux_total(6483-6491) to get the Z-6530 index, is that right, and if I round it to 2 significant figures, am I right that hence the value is 36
